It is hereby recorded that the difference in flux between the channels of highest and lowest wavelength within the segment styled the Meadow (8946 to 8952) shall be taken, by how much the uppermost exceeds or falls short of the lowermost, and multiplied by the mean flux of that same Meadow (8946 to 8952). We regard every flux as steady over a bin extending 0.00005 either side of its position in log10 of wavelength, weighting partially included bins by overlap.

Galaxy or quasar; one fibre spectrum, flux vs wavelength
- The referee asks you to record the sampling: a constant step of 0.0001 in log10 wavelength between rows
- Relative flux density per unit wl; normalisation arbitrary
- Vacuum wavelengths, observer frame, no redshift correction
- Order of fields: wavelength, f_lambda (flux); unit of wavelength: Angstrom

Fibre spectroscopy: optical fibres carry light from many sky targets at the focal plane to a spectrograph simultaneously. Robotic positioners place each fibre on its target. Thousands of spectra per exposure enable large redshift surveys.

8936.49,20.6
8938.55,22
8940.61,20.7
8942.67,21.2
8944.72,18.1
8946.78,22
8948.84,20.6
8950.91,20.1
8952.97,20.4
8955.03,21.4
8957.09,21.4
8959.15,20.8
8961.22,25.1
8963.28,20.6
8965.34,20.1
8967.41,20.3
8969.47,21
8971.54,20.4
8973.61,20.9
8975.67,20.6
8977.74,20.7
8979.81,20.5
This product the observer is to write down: -40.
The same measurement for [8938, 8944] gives -17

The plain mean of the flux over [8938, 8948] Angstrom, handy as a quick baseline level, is 20.8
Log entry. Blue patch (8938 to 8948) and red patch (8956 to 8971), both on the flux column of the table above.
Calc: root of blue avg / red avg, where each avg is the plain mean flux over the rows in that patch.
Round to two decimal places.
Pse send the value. 0.99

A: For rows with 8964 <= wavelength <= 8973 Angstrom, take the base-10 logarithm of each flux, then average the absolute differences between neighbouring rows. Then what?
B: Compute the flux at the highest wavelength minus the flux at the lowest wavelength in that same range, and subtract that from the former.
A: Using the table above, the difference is -0.3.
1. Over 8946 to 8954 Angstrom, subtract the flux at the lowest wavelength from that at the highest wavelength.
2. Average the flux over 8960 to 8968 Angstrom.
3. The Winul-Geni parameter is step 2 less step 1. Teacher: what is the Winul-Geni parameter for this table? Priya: 23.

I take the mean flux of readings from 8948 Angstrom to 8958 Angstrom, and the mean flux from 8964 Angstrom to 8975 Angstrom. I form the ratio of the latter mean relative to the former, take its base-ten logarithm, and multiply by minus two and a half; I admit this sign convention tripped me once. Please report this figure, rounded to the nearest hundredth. 0.01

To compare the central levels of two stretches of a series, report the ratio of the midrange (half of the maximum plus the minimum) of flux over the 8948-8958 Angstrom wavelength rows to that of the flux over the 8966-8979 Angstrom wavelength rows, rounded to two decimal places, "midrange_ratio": 1.00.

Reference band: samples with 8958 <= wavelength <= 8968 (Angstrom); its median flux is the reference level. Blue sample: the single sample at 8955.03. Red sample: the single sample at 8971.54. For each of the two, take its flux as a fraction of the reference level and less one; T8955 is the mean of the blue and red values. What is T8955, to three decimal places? 0.015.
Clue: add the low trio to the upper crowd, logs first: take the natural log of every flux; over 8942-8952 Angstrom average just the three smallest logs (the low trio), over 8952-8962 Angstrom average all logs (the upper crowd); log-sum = 6.05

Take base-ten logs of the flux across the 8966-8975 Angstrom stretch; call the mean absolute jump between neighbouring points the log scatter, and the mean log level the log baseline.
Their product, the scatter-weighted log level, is 0.02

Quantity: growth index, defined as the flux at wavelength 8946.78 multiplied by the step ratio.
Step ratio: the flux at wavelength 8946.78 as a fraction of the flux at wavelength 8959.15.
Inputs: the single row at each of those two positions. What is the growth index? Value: 23.3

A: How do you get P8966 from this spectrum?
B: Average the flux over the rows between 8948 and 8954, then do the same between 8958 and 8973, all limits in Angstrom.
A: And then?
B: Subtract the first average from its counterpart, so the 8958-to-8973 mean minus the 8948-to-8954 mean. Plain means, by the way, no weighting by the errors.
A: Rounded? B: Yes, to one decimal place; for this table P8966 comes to 0.8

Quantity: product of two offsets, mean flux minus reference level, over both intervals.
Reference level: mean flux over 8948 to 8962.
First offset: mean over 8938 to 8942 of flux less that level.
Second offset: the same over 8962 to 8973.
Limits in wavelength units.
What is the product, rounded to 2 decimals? 0.05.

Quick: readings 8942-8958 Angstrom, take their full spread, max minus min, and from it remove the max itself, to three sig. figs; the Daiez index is -18.1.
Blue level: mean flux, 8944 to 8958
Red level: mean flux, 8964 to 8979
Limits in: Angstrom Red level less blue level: 0.0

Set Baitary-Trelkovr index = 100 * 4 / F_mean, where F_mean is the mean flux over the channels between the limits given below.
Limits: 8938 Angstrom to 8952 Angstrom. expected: 19.4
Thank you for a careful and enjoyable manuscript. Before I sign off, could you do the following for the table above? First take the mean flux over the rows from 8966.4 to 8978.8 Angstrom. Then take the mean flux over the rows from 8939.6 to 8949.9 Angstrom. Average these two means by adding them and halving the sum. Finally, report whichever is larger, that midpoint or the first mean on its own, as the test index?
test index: 20.6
